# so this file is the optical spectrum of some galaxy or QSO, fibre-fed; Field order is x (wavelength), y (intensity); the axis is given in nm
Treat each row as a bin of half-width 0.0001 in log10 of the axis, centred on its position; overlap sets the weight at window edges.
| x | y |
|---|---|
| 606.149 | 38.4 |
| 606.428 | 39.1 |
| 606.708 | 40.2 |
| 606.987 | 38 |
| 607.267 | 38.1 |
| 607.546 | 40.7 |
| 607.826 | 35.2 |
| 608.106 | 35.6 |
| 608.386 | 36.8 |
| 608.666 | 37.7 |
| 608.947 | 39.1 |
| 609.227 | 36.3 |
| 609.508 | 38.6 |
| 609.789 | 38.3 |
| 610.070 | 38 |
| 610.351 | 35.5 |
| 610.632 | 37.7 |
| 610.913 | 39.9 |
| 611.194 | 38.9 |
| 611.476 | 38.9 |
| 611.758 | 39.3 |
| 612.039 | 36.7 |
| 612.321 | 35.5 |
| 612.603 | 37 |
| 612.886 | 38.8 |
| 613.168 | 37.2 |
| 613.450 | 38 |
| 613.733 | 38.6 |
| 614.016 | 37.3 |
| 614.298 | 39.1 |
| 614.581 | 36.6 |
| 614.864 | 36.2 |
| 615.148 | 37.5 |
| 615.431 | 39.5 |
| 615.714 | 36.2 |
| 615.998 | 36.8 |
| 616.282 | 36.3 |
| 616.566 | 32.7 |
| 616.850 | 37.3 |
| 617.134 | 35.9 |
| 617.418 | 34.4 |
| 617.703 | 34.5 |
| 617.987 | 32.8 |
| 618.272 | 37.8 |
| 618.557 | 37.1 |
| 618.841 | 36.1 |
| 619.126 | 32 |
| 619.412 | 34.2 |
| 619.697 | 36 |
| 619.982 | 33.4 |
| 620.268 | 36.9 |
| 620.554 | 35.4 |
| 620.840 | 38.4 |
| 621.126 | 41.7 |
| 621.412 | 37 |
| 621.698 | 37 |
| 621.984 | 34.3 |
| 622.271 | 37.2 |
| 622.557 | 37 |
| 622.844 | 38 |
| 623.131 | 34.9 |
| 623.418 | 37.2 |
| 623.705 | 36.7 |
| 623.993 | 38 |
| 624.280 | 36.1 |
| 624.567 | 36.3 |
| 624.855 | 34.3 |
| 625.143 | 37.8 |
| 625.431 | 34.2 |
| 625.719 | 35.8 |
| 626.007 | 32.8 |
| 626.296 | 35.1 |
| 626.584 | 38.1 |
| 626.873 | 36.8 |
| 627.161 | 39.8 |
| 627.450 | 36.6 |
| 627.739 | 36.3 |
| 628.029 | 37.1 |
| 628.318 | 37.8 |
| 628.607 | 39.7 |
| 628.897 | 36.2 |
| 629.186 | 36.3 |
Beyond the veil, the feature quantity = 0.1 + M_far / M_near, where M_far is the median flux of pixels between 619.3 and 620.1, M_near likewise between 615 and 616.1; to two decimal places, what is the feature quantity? 1.02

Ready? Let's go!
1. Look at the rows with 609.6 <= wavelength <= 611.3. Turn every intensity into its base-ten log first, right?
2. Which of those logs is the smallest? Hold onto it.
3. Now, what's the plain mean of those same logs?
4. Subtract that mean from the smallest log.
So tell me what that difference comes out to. -0.030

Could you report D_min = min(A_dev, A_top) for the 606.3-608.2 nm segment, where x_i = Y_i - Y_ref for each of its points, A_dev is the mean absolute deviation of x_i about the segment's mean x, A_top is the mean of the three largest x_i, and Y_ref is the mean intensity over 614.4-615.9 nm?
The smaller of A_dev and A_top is 1.6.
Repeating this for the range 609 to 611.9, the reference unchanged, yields 1.0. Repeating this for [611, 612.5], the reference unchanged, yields 1.4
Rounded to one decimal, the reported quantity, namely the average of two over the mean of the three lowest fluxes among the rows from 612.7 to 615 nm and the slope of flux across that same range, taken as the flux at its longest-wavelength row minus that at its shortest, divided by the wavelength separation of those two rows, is -0.6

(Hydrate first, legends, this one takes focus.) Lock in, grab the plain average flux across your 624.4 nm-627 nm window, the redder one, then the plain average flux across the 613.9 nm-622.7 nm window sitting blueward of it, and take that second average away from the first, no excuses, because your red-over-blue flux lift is -0.6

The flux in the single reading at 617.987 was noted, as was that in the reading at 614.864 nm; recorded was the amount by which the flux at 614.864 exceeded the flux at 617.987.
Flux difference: 3.4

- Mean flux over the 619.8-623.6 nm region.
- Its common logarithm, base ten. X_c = 1.57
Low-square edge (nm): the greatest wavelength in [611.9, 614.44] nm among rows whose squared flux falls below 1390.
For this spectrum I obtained 613.168 nm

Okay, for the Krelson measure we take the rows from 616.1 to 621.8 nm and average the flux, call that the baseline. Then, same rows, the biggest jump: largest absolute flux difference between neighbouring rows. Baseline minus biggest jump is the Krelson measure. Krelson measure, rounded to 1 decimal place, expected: 30.8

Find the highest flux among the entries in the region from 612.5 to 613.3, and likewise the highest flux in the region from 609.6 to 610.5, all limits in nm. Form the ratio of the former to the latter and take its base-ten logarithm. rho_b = 0.01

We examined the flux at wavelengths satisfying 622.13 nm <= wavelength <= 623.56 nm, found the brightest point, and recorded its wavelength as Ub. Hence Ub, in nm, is 622.844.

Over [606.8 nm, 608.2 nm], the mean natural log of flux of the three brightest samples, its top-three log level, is 3.66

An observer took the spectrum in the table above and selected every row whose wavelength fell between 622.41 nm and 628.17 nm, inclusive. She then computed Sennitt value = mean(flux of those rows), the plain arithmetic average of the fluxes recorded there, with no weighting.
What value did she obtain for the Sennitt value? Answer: 36.4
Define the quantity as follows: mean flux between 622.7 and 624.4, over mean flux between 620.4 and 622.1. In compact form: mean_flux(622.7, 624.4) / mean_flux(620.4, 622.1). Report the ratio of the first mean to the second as 0.99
